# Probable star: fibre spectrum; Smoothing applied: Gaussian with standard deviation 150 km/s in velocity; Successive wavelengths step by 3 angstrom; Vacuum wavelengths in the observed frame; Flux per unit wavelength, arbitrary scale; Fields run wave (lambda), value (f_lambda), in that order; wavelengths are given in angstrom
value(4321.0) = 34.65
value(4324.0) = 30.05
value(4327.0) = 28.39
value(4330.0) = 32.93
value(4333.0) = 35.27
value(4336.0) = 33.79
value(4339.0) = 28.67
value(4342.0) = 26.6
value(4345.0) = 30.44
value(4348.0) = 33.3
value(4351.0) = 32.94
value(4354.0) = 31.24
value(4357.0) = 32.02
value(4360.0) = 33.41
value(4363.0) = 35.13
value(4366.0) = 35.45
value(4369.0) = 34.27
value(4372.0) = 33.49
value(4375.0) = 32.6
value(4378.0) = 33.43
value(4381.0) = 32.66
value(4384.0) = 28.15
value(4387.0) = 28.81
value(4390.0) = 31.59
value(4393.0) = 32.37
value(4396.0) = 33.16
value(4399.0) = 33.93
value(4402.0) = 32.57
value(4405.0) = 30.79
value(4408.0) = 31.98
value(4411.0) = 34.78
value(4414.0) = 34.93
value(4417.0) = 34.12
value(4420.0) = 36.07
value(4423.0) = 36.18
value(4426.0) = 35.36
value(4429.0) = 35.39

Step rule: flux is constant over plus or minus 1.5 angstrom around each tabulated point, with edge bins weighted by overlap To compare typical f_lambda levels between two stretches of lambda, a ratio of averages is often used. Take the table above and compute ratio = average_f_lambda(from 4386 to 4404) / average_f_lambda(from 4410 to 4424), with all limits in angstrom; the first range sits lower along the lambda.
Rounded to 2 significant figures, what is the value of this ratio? 0.91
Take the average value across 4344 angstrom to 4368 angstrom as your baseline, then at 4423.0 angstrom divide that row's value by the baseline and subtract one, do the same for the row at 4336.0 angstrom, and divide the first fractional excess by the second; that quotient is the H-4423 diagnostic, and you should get 4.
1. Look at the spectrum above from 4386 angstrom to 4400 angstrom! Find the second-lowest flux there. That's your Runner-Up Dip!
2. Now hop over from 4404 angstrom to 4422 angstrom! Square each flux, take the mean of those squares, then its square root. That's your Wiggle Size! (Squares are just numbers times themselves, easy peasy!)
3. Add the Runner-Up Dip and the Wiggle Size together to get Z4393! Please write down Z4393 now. 65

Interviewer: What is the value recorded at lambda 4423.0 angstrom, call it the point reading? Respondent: 36.18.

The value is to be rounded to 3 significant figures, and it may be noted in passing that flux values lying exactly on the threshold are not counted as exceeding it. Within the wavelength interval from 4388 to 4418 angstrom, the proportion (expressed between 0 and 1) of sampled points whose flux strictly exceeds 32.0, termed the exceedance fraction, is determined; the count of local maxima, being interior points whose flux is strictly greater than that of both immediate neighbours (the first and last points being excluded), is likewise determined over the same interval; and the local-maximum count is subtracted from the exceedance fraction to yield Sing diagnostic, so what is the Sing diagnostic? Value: -1.30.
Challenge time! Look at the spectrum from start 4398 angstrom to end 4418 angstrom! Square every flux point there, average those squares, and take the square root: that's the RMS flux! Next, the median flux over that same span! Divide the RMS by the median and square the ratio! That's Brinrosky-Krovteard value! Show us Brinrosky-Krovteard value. 0.965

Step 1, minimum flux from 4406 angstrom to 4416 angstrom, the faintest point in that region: 31.98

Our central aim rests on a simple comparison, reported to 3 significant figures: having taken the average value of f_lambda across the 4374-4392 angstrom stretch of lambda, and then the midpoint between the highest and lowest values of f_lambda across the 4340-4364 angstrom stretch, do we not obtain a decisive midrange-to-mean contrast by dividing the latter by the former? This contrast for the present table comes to 0.989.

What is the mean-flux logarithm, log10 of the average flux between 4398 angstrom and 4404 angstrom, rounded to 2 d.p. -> 1.52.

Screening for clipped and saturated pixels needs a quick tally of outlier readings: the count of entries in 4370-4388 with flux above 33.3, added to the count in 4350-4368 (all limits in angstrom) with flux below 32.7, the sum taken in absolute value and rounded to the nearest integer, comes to 4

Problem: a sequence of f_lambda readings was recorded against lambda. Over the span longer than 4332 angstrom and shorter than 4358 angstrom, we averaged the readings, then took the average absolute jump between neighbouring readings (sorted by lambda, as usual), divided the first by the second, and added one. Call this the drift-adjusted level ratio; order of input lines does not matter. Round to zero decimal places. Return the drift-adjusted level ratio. 15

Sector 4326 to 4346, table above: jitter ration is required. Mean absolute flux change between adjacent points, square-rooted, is 1.80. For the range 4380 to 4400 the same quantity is 1.31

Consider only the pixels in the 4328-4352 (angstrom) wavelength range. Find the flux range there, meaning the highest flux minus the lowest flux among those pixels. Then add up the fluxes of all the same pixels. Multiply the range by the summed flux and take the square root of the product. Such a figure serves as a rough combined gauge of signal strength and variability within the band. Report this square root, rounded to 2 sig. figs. 47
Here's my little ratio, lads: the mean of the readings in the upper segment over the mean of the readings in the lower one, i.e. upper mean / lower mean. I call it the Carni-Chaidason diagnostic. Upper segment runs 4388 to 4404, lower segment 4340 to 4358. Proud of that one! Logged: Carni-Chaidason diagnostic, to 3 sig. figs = 1.05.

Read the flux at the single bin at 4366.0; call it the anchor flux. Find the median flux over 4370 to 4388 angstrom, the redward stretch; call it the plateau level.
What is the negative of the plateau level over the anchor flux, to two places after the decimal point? -0.92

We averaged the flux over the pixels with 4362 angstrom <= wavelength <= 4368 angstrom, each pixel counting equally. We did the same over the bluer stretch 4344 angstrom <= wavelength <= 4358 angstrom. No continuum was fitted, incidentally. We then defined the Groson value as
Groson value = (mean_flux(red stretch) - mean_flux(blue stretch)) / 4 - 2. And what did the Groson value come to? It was -1.2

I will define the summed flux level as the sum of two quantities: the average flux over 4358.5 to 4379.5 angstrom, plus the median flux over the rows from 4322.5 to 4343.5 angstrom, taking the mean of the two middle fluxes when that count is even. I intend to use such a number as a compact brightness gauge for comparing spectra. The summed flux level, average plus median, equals 64.0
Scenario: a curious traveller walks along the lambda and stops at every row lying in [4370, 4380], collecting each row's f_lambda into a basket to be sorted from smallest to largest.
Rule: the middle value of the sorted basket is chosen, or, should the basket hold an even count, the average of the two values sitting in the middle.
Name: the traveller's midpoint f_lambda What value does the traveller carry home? 33.4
